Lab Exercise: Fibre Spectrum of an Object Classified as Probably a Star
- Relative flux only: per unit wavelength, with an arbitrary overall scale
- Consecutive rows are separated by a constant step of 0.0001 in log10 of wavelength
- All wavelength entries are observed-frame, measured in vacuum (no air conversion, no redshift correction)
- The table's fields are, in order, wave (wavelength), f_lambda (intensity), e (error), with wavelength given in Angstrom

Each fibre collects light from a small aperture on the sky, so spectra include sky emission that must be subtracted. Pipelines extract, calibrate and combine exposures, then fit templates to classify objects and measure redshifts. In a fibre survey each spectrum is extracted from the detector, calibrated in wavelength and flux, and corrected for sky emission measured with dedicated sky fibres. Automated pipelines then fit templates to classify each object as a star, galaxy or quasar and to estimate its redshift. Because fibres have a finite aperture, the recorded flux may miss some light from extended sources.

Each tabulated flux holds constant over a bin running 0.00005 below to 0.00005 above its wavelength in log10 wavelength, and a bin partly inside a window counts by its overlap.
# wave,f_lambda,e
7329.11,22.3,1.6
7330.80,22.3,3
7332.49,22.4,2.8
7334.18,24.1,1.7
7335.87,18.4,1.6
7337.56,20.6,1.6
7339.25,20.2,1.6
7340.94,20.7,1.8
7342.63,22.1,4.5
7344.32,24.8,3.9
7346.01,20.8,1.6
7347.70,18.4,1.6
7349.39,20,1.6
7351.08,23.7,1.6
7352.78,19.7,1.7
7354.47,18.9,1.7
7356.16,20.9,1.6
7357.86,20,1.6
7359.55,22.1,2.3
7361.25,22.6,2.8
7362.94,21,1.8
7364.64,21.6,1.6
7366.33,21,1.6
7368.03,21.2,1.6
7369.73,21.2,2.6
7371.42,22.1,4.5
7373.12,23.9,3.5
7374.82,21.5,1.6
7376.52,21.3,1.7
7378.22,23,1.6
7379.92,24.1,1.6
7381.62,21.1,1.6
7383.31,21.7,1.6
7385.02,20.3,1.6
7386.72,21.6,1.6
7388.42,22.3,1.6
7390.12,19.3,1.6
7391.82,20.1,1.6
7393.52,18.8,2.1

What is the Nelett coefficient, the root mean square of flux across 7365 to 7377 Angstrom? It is 21.8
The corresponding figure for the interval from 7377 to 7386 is 22.1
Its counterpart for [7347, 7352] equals 20.8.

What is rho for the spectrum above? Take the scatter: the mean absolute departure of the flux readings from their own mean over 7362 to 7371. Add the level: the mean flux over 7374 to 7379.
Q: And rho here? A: 22.1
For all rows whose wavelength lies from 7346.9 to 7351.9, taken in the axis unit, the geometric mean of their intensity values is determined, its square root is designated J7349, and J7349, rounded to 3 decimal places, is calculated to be 4.537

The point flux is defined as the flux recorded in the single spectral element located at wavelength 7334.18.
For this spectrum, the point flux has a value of 24.1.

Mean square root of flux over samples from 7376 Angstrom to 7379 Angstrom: 4.71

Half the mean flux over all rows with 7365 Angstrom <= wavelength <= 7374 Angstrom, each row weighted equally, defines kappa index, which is 10.9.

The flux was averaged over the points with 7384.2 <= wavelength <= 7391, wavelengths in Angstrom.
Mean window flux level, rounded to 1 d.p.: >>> 20.9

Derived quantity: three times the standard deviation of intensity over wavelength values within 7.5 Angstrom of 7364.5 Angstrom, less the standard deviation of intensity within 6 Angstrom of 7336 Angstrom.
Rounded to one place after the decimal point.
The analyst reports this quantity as 0.5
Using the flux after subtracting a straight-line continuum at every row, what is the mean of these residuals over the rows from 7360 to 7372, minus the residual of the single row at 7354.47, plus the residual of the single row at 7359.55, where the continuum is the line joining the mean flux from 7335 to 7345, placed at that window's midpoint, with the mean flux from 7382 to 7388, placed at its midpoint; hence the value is 3.5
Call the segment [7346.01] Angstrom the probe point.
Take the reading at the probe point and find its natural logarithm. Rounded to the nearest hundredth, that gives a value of 3.03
